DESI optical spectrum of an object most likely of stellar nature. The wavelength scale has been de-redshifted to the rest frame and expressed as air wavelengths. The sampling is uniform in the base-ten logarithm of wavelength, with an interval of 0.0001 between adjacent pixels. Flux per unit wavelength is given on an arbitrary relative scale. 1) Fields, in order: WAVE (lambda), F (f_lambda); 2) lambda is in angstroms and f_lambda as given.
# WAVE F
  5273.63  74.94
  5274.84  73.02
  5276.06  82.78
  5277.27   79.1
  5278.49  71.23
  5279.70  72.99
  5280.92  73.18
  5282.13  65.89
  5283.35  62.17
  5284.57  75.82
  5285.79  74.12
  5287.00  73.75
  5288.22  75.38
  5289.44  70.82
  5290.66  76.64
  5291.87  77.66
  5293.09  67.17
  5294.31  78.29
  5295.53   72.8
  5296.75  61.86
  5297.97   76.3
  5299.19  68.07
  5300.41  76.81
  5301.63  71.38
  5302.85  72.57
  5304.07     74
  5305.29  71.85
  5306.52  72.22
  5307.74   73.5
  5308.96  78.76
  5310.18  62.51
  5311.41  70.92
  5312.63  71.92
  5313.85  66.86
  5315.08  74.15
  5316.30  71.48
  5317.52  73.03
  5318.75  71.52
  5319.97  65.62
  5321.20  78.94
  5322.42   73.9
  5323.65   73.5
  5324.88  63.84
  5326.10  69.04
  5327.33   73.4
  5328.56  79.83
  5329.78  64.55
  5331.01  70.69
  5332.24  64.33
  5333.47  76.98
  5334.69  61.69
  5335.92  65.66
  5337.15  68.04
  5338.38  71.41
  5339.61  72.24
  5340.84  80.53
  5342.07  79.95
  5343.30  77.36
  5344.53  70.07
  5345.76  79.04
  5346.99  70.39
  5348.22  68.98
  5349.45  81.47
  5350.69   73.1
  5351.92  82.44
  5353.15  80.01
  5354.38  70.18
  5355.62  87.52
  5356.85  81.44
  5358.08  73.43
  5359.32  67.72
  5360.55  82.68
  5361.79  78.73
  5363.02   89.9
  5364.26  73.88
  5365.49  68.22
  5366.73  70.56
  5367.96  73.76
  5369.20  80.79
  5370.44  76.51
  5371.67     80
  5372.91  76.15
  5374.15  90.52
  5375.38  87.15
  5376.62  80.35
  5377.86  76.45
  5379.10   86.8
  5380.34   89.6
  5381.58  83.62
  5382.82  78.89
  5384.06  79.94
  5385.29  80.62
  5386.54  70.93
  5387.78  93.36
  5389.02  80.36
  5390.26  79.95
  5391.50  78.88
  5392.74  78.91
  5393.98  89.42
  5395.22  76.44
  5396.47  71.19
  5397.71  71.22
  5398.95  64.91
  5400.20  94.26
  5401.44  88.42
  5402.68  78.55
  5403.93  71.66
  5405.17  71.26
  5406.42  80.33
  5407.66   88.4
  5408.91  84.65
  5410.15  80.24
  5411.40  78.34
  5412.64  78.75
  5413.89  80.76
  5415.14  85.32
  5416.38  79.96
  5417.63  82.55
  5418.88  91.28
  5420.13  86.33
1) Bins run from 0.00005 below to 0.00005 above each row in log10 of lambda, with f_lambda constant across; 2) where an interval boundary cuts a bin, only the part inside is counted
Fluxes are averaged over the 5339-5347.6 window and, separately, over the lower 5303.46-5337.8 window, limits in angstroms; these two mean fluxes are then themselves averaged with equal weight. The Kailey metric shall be 73.2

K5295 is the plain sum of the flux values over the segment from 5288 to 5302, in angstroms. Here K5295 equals 873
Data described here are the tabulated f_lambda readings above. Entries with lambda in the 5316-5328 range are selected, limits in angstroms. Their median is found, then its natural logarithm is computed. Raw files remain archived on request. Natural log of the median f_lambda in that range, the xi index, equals 4.28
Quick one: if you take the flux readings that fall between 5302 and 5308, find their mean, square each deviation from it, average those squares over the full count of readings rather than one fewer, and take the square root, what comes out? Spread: 0.8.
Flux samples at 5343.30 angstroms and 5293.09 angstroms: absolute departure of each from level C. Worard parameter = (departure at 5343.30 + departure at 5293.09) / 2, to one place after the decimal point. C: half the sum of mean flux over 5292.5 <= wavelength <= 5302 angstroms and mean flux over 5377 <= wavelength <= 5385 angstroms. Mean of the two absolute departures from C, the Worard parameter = 5.1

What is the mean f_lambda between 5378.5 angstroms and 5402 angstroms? 81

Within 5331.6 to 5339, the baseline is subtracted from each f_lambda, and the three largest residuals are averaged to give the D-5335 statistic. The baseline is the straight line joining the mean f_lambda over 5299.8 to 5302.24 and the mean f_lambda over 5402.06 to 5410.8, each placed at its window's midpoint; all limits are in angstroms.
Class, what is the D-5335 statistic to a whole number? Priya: -4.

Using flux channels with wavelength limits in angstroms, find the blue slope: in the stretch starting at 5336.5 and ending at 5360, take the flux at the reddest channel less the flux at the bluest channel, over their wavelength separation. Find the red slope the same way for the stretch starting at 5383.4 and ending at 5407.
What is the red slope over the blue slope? -1.2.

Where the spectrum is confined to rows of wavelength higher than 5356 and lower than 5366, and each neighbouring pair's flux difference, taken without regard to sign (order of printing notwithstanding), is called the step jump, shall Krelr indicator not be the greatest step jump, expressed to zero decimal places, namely 16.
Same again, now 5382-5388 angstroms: 22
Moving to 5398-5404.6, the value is 29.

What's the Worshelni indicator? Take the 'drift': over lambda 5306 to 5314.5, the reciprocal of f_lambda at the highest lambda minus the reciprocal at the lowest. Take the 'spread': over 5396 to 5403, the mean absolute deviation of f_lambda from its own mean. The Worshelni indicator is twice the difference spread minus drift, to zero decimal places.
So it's 18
